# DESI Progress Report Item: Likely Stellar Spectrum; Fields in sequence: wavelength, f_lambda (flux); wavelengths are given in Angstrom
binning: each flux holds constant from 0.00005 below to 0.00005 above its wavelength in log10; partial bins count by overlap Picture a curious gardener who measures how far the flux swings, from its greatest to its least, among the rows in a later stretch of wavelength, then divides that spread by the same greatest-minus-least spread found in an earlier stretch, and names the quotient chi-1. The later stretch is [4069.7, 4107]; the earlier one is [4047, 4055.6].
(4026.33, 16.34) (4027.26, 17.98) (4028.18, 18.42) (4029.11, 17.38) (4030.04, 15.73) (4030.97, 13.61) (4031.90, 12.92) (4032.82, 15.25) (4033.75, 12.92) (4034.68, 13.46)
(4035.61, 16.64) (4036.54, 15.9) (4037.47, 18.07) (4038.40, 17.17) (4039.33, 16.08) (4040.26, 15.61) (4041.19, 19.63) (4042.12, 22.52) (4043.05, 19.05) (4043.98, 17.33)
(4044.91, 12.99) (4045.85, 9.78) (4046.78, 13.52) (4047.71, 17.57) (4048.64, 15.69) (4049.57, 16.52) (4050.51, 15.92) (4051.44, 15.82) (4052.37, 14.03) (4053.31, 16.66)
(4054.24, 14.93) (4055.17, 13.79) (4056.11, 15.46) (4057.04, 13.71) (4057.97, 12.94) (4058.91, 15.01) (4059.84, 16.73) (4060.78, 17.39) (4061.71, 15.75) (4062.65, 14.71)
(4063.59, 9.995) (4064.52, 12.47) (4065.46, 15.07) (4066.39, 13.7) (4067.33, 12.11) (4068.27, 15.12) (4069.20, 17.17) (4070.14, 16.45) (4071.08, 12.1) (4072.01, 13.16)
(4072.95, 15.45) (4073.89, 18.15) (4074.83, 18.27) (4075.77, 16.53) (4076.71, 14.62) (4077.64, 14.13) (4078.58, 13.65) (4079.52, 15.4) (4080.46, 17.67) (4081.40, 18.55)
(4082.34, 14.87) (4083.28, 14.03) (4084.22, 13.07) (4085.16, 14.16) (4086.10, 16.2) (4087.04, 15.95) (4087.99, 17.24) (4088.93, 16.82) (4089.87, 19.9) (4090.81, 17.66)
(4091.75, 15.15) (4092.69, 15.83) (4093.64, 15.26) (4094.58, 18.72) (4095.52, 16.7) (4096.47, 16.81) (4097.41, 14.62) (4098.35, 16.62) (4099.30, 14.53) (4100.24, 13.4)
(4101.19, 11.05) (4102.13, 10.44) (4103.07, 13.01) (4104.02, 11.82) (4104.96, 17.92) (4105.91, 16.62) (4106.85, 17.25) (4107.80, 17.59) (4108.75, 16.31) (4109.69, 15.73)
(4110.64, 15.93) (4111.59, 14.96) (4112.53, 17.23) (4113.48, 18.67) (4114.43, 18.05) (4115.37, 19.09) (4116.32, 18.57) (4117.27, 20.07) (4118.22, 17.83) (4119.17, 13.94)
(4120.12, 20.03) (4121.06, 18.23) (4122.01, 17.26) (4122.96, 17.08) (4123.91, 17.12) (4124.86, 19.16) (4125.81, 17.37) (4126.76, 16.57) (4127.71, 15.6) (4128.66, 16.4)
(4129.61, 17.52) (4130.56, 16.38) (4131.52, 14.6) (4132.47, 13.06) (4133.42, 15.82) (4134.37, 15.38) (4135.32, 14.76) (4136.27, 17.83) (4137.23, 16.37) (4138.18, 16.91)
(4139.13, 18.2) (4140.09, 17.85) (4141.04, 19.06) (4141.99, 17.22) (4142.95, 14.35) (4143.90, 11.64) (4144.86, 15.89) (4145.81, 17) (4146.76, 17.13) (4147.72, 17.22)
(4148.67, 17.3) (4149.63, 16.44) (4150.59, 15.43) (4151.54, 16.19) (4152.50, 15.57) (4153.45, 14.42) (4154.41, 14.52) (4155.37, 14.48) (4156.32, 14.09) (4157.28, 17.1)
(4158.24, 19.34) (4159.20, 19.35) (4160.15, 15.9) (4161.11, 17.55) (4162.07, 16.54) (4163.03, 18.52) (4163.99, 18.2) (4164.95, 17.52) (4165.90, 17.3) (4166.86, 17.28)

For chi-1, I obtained 2.50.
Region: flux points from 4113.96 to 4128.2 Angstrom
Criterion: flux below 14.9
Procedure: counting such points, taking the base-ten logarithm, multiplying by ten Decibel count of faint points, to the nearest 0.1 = 0.0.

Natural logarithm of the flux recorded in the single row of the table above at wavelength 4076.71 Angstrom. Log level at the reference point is 2.68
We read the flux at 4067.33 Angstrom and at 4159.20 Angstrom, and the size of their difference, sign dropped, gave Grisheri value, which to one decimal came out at 7.2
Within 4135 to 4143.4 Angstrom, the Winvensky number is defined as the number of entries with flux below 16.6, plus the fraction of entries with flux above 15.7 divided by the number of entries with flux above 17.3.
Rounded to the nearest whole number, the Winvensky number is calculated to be 3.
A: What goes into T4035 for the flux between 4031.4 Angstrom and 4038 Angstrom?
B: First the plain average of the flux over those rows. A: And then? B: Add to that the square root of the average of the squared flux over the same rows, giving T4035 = 30.2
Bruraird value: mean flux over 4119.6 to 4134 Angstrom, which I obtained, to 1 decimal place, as 16.8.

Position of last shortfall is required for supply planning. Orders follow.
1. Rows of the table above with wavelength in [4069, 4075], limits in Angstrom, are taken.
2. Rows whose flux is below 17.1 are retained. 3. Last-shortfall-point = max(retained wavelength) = 4072.95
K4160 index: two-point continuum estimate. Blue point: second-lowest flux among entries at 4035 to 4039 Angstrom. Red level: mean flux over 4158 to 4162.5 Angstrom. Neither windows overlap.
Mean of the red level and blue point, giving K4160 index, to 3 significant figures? 17.2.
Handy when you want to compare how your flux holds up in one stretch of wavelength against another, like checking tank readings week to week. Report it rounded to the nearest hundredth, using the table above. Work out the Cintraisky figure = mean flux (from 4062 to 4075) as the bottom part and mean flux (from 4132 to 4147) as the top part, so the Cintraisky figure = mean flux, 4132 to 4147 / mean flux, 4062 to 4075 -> 1.11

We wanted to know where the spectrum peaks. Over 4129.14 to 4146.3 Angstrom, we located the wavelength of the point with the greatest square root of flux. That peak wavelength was 4141.04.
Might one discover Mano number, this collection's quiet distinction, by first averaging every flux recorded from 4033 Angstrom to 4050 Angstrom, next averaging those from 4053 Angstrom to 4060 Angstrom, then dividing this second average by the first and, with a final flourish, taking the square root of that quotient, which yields 0.96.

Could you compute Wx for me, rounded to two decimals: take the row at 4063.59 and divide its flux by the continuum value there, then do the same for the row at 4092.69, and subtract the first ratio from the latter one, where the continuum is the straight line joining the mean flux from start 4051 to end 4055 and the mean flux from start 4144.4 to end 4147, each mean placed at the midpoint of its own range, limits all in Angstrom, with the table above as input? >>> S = 0.35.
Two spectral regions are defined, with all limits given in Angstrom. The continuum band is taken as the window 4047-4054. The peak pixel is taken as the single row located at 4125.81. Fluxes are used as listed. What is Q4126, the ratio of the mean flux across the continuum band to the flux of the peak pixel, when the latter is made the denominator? 0.92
